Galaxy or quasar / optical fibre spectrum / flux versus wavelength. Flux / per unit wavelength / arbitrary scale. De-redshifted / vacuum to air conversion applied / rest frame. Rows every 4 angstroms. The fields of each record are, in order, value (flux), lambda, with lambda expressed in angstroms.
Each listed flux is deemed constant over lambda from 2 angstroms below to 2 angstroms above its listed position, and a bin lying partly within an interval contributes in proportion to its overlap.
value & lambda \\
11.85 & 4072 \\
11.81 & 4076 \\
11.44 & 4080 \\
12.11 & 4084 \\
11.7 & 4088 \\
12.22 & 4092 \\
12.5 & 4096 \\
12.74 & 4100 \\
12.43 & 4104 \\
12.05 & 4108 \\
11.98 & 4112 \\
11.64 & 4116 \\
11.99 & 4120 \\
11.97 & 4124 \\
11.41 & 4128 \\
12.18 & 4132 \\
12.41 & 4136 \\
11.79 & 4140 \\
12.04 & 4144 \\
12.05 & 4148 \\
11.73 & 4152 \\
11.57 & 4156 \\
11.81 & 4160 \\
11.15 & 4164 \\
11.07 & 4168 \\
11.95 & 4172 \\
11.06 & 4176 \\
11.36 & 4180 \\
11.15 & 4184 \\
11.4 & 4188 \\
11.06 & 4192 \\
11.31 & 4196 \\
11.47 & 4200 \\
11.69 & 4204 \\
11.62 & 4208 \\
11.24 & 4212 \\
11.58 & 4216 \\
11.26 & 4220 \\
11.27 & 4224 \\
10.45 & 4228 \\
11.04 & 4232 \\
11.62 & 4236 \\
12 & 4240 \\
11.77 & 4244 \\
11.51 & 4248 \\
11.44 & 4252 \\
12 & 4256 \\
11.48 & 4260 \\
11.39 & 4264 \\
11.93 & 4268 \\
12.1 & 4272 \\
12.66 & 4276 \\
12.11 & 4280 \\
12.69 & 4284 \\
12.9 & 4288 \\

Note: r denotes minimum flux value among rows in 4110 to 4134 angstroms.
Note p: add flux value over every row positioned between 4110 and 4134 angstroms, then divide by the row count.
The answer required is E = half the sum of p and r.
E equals 11.64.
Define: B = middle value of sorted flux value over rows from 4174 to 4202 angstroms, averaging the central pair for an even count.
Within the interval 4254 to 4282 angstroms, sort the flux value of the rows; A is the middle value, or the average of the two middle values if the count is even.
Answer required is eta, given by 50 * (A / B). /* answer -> 53.1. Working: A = 12.0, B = 11.3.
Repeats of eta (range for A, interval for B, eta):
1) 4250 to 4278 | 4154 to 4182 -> 52.5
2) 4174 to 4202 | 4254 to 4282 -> 47.1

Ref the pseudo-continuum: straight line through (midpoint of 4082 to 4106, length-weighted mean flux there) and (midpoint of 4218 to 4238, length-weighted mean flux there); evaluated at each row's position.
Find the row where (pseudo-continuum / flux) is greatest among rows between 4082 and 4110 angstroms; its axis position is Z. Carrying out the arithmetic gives 4088 angstroms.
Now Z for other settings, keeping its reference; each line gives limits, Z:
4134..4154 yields 4140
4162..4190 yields 4168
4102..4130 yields 4128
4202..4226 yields 4212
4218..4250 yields 4228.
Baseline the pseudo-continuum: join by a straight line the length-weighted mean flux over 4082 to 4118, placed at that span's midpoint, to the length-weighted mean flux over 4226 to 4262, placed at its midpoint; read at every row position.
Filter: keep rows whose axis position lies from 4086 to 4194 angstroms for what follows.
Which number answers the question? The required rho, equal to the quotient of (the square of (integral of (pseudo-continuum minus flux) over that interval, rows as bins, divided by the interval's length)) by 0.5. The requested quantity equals 0.06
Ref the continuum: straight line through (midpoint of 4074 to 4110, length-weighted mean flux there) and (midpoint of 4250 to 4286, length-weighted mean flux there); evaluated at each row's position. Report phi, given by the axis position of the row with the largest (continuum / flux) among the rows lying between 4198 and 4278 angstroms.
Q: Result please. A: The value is 4228 angstroms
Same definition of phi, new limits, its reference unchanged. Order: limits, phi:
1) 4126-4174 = 4168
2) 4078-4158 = 4080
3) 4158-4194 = 4176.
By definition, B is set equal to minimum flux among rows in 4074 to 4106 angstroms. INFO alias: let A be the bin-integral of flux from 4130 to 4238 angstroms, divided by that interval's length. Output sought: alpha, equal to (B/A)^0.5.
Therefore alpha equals 0.998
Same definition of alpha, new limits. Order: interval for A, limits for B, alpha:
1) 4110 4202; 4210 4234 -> 0.948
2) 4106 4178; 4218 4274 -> 0.942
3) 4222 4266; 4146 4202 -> 0.983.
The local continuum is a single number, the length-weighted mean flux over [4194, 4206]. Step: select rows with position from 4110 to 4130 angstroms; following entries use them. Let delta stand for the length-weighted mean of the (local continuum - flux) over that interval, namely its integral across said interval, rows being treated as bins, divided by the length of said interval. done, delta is -0.3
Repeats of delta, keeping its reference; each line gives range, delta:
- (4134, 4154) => -0.5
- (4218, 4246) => 0.1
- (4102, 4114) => -0.7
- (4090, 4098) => -0.9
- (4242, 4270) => -0.2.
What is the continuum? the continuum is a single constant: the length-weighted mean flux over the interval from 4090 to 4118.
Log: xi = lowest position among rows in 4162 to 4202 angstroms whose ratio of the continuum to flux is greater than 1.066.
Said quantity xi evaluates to 4164 angstroms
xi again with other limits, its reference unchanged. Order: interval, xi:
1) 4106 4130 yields 4128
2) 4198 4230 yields 4212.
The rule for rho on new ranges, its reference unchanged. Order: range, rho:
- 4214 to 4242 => 0.11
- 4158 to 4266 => 0.09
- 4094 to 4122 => 0.01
